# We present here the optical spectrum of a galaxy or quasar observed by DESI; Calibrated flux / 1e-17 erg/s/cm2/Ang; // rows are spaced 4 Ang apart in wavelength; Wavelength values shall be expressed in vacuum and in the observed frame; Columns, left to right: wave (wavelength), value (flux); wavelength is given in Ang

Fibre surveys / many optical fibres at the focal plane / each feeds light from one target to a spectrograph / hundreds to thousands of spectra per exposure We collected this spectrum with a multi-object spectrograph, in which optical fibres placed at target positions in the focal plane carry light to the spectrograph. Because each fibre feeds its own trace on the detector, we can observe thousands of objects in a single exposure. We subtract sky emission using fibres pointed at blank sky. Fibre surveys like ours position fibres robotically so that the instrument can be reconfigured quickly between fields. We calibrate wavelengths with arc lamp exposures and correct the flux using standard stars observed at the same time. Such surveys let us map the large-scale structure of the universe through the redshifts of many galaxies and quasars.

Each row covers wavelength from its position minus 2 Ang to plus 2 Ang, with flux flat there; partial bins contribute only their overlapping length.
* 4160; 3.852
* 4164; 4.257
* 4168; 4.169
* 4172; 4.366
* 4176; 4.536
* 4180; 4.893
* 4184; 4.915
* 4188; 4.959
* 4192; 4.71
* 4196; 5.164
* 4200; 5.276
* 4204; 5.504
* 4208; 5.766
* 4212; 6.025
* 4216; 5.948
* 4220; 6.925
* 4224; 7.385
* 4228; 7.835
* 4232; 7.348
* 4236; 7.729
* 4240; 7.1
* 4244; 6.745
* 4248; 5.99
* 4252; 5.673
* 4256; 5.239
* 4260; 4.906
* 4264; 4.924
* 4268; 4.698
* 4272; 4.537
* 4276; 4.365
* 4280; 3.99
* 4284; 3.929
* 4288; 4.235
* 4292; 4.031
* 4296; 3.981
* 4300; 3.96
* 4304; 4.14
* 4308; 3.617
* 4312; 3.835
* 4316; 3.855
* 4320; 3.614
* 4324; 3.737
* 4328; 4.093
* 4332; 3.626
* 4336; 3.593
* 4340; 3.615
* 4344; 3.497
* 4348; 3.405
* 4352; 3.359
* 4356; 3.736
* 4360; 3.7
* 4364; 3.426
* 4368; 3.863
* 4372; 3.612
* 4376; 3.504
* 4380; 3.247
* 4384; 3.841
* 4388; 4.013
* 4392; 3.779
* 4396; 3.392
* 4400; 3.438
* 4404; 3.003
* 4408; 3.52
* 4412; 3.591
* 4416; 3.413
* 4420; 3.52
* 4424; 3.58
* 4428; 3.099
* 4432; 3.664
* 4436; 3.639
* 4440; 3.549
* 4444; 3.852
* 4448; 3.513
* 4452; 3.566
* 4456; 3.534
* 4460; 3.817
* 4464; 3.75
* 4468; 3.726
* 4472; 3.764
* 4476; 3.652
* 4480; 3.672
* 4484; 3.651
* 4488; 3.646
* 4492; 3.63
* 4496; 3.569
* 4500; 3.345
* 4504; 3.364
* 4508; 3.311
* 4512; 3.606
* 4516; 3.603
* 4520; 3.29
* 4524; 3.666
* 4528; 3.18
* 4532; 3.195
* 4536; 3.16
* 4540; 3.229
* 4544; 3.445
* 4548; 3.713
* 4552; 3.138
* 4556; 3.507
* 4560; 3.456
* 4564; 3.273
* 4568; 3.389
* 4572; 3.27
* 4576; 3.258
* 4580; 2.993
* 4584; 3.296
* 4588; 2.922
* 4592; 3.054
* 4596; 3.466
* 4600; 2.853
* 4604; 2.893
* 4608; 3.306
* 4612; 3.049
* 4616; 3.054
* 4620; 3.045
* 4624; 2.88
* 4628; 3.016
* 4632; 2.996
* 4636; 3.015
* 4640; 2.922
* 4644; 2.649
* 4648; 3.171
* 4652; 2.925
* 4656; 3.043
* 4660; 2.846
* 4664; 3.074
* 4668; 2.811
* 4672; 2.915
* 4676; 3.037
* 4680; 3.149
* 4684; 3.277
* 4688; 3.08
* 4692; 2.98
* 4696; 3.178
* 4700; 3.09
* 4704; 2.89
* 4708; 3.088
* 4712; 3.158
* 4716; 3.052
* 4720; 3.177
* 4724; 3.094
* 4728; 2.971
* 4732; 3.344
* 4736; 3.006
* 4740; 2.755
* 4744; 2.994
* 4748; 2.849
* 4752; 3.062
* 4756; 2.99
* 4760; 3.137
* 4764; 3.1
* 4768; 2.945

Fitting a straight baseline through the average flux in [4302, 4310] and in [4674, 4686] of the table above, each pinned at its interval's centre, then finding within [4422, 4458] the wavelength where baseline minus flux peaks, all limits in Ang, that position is 4428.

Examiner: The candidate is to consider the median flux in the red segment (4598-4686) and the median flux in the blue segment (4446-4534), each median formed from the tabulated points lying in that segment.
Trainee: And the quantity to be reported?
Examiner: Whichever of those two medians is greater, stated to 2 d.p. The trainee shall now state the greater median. 3.60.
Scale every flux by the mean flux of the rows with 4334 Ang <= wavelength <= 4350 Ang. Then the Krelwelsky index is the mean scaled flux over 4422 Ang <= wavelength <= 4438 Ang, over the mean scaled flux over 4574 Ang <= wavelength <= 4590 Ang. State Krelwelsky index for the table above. 1.12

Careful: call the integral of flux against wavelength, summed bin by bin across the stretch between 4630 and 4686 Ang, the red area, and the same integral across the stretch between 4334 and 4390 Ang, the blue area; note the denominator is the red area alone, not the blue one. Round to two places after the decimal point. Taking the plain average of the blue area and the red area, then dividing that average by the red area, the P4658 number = 1.10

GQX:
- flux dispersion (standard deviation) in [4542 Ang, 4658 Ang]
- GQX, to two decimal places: 0.24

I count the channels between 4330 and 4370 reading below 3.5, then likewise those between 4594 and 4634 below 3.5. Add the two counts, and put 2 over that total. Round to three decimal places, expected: 0.143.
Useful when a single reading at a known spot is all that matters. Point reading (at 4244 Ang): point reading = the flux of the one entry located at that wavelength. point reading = 6.745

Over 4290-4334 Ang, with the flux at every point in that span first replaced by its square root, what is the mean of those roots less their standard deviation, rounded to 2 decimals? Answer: 1.92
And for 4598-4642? 1.70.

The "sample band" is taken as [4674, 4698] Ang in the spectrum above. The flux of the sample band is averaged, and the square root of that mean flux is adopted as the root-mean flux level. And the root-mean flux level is 1.77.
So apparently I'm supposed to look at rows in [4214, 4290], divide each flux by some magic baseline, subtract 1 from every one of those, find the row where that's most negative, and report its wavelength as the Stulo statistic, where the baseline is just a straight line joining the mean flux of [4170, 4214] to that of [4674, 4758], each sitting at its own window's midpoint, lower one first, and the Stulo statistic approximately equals 4284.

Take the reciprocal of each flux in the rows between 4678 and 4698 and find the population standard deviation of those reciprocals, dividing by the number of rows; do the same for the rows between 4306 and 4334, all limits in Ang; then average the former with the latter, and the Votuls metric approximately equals 0.0106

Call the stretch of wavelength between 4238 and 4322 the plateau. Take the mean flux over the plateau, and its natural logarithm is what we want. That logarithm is 1.53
